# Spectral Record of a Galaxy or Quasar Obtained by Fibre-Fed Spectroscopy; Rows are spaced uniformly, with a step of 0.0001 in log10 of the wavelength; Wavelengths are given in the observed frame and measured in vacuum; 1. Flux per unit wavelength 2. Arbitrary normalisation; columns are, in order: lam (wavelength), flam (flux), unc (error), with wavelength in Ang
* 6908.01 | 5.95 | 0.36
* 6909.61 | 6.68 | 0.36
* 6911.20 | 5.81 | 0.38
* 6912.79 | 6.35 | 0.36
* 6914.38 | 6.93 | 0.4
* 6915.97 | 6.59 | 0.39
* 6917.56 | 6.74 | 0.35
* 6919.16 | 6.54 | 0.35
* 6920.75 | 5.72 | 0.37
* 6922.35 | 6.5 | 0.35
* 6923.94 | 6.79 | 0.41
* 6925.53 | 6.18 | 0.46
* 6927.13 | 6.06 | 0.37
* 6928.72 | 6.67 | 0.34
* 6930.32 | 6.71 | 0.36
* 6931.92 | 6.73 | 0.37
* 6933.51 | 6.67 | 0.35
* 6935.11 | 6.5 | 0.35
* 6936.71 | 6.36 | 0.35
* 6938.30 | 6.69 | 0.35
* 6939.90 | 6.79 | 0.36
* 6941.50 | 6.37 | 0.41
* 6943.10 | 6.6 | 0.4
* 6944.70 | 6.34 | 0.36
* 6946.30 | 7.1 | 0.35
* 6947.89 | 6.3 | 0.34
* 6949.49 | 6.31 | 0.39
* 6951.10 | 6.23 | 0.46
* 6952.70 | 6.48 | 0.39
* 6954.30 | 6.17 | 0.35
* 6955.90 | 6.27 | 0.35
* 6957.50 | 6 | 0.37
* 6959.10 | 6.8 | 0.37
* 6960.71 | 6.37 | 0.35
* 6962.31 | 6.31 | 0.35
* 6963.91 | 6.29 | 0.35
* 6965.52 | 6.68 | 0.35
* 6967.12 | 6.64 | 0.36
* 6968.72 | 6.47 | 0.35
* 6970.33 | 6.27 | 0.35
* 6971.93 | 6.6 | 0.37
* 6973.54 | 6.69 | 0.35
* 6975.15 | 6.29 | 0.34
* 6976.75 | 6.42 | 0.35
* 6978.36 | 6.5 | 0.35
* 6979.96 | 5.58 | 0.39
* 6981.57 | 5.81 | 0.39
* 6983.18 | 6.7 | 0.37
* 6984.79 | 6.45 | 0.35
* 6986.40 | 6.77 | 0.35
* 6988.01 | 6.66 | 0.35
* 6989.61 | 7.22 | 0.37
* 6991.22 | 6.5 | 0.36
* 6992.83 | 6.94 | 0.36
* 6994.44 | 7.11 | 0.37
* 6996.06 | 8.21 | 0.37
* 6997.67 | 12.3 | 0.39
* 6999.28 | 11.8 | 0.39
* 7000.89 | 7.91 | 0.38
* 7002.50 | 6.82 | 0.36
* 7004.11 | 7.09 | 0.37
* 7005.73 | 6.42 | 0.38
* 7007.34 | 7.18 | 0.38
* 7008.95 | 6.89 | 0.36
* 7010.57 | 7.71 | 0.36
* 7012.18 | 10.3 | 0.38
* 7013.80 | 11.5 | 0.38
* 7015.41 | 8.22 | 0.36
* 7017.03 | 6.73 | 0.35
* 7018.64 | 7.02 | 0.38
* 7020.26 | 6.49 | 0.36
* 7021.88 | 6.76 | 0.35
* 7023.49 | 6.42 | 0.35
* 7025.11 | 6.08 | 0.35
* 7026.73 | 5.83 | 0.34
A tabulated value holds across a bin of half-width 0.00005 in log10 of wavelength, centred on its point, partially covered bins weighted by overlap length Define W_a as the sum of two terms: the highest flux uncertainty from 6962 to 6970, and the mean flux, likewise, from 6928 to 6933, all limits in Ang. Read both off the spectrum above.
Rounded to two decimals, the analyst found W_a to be 7.06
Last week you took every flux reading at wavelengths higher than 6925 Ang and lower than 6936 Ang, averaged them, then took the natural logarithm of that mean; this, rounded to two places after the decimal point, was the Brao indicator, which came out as 1.87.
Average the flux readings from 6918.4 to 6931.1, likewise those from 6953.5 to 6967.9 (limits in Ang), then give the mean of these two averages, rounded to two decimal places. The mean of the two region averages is 6.39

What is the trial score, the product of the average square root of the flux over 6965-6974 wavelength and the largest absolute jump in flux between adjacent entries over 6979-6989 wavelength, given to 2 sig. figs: 2.3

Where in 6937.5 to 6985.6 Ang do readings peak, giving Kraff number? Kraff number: 6946.30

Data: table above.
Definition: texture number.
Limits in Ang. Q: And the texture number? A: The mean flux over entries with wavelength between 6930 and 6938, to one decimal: 6.6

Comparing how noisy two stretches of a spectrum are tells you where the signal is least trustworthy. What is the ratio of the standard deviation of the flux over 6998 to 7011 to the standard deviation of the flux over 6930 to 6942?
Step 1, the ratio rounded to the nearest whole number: 10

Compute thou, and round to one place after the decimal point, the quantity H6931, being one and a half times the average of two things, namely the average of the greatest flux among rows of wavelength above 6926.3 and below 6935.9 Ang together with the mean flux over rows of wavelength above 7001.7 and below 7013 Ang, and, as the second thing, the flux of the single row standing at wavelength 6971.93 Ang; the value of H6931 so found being 10.3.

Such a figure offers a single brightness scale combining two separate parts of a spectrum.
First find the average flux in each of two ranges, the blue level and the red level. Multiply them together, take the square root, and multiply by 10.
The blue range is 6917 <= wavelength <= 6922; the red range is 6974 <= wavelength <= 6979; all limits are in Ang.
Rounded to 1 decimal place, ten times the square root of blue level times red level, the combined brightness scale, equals 63.7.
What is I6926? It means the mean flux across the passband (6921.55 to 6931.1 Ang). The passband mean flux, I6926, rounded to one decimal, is 6.5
